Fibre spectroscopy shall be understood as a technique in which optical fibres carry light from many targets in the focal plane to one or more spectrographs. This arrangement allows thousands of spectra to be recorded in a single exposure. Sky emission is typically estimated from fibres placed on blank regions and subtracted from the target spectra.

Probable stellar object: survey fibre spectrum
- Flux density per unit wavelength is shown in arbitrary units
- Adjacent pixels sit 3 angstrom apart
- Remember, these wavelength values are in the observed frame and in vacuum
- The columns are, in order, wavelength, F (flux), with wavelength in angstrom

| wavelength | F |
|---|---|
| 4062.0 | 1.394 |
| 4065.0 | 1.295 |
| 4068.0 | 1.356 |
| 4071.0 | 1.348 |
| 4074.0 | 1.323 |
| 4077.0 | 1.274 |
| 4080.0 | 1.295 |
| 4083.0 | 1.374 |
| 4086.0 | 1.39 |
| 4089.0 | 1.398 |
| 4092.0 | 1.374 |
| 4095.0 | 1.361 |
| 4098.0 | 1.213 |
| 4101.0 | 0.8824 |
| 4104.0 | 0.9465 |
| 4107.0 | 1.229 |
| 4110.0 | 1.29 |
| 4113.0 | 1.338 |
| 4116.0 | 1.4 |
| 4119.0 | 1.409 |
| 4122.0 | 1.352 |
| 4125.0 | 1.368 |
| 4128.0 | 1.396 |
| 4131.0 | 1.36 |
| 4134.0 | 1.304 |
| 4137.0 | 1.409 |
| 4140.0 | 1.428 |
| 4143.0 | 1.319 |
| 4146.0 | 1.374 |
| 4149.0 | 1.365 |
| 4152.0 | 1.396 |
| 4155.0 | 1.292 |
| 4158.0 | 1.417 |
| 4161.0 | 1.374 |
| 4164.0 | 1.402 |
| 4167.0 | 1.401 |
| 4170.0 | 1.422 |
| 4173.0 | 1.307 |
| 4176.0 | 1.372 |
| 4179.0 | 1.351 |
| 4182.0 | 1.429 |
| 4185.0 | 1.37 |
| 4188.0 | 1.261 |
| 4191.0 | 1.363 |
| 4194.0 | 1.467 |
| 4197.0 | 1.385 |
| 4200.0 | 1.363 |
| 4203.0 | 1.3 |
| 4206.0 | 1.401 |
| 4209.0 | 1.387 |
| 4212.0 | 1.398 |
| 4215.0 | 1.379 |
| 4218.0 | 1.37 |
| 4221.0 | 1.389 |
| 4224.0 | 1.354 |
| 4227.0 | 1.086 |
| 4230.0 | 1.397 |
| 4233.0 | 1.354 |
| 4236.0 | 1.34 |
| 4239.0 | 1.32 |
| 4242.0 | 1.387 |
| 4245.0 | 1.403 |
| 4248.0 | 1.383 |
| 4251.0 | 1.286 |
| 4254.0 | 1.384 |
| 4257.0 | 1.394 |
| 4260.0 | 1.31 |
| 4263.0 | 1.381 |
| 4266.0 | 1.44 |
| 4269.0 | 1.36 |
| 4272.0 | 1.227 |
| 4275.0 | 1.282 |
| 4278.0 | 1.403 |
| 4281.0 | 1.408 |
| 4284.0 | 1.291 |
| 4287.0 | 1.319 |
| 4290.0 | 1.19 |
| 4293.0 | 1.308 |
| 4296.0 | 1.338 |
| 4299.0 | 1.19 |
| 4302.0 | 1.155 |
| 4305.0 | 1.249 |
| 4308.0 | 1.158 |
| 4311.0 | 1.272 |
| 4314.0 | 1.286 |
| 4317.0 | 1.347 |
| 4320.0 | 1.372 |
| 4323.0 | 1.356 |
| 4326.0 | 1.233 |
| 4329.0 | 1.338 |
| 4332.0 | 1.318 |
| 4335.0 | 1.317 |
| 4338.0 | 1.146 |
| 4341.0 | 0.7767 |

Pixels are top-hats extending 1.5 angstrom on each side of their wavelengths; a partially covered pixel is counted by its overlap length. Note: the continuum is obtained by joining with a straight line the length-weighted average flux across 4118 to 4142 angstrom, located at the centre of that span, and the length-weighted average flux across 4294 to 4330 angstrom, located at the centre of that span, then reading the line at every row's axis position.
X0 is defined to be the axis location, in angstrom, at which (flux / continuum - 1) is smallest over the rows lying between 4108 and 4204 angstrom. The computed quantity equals 4110.0 angstrom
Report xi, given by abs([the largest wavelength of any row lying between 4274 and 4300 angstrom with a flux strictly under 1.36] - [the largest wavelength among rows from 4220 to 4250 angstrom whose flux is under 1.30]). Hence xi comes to 72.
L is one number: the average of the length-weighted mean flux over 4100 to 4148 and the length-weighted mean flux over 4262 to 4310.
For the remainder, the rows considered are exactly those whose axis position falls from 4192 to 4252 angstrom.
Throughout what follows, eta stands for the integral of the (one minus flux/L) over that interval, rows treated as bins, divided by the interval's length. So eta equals -0.046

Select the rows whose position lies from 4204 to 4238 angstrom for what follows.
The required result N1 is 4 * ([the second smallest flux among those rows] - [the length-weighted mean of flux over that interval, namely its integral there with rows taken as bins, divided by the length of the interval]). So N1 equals 0.0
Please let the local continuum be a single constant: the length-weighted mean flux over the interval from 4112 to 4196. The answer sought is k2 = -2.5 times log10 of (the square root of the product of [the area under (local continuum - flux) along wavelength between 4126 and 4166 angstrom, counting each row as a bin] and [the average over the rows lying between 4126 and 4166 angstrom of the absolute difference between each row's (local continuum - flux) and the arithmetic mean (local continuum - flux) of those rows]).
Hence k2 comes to 3.6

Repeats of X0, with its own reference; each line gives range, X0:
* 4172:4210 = 4188.0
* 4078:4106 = 4101.0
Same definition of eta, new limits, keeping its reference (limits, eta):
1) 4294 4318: 0.039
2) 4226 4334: -0.012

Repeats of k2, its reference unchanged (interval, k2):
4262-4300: 1.1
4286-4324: 0.7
